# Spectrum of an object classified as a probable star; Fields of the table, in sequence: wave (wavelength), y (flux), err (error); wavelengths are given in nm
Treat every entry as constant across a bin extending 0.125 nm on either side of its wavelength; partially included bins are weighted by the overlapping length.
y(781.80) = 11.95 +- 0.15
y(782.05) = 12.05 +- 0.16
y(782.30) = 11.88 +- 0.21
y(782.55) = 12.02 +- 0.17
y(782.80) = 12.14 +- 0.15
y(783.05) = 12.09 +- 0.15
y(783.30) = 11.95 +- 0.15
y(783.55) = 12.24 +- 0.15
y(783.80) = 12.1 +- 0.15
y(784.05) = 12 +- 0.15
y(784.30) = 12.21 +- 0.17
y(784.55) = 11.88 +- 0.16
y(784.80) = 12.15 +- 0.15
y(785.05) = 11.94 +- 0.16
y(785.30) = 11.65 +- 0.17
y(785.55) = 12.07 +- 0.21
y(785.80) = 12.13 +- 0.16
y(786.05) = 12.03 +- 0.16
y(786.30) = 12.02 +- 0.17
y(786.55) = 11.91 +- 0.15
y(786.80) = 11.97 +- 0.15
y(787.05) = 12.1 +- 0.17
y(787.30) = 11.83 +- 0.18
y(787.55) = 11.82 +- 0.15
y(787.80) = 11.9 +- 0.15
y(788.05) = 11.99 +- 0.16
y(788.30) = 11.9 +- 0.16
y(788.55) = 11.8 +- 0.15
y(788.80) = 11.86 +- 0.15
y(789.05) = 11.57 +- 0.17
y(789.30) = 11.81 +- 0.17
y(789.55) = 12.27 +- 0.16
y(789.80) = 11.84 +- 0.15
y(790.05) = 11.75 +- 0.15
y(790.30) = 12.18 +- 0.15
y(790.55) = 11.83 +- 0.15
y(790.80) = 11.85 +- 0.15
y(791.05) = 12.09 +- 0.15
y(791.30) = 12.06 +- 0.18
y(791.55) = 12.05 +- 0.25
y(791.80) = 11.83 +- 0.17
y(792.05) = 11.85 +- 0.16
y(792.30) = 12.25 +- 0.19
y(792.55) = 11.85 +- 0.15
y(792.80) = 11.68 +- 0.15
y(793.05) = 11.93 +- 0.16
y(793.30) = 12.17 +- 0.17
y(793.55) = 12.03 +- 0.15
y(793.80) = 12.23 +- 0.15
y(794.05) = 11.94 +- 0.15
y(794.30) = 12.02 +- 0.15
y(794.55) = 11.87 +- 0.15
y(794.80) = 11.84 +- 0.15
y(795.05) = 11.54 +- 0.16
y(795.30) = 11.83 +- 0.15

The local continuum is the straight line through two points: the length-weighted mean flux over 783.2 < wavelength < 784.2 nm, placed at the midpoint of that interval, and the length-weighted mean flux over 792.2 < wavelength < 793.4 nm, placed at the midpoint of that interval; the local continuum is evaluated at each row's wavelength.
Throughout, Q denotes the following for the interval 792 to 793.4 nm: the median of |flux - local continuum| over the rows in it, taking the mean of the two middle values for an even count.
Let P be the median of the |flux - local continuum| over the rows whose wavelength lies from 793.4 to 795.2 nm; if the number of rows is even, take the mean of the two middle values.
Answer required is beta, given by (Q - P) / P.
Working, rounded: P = 0.075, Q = 0.17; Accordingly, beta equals 1.2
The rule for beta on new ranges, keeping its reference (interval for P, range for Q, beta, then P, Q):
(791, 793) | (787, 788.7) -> 0.0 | 0.122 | 0.13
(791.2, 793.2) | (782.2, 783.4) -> -0.4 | 0.122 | 0.07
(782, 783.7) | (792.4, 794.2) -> 0.6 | 0.073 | 0.12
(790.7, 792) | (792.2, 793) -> 1.7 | 0.102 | 0.28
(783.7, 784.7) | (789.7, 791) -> 0.5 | 0.107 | 0.16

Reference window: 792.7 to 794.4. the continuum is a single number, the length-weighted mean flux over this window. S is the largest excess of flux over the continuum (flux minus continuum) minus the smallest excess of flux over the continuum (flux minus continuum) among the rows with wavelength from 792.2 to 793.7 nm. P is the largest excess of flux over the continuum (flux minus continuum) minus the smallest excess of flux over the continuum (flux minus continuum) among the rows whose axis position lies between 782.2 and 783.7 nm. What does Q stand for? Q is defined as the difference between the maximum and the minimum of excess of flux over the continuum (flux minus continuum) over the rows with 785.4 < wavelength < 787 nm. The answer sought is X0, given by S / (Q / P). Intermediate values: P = 0.36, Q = 0.22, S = 0.57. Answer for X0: 0.93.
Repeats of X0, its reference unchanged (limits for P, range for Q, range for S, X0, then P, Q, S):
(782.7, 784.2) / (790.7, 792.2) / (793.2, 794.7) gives 0.40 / 0.29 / 0.26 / 0.36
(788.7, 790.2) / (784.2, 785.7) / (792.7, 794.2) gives 0.69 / 0.70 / 0.56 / 0.55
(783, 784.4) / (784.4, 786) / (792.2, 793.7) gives 0.33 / 0.29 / 0.50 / 0.57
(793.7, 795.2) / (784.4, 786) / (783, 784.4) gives 0.40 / 0.69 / 0.50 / 0.29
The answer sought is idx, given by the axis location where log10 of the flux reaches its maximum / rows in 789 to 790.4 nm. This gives 789.55 nm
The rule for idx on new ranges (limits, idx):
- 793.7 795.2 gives 793.80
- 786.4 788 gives 787.05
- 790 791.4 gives 790.30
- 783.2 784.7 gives 783.55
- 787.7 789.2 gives 788.05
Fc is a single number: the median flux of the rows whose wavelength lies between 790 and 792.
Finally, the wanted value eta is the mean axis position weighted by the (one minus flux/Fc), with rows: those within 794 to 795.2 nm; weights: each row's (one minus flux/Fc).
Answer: 795.00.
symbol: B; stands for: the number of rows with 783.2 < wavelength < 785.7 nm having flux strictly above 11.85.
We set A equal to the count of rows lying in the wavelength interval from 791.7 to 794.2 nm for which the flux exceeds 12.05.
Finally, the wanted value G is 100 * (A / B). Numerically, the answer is 33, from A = 3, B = 9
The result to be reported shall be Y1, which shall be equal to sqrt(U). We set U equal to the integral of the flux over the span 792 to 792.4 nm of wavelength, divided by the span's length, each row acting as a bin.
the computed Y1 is 3.47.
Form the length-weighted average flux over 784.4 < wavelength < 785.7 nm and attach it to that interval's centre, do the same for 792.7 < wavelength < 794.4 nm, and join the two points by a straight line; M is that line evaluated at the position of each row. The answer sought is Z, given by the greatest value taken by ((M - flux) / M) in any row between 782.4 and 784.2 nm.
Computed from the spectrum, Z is -0.001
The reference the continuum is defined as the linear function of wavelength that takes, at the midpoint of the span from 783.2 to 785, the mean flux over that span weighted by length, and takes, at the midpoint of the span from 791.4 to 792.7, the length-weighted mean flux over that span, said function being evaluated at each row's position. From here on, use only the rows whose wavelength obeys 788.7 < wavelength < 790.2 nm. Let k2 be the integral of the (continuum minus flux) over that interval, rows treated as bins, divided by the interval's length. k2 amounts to 0.143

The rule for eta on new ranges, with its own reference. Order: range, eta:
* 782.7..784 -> 783.32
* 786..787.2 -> 786.63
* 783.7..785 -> 784.29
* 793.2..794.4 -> 793.65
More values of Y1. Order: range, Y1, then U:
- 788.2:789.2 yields 3.43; 11.8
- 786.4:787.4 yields 3.46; 12.0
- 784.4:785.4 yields 3.45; 11.9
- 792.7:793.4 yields 3.45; 11.9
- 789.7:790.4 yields 3.45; 11.9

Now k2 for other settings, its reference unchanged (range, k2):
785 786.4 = 0.076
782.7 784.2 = -0.007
